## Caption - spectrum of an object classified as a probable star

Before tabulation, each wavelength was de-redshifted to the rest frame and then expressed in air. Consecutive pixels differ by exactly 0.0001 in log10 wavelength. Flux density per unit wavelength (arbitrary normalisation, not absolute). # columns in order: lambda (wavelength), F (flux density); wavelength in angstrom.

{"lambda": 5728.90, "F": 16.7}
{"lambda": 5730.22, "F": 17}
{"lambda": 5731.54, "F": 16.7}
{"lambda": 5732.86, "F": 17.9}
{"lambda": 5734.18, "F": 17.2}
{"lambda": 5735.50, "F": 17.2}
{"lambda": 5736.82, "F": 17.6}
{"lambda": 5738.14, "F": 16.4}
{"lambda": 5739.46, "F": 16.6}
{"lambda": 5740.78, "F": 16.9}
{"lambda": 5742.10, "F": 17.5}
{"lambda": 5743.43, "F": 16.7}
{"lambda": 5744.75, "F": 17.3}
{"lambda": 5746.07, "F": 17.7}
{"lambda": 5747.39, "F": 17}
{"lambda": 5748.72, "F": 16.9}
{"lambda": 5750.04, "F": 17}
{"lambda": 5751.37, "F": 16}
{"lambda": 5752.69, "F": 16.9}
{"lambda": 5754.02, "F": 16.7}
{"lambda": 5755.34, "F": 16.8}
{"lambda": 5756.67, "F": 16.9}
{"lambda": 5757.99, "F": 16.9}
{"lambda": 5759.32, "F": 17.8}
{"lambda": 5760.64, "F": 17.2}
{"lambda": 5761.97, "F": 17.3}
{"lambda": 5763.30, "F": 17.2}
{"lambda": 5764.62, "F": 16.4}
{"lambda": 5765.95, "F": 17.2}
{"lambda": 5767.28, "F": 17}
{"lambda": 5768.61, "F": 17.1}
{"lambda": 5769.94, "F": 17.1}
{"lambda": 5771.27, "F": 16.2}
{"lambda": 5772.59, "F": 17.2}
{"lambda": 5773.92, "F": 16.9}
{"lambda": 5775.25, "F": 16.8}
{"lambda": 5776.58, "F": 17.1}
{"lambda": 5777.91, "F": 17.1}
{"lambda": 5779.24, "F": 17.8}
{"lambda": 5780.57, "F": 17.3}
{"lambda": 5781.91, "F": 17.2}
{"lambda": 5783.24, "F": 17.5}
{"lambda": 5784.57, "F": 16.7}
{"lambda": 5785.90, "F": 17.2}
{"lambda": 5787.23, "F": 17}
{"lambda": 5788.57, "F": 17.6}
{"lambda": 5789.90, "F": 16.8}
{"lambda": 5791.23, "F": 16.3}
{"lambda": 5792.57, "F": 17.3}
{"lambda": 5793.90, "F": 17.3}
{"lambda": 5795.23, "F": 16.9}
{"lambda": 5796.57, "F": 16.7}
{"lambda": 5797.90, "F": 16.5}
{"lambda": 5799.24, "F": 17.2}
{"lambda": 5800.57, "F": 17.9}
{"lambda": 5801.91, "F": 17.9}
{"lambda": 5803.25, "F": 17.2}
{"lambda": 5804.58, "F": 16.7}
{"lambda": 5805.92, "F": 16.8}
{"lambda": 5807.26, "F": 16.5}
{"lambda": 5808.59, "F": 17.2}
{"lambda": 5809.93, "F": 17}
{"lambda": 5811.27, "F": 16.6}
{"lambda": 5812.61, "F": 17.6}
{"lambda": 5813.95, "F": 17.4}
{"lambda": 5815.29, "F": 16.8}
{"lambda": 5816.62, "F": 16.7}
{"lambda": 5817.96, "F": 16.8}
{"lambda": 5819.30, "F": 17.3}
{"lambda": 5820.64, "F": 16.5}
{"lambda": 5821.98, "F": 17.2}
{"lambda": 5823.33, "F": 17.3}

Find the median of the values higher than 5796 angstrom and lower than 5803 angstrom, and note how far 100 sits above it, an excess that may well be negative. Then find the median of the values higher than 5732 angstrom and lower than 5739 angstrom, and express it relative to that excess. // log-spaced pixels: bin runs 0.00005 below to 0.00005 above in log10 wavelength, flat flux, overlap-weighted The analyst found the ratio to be 0.208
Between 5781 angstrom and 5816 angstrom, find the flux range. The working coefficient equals 1.6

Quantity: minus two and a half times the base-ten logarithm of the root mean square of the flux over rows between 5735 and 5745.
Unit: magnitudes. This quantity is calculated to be -3.08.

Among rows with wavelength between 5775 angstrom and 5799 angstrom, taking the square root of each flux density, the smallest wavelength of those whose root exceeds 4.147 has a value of 5779.24 angstrom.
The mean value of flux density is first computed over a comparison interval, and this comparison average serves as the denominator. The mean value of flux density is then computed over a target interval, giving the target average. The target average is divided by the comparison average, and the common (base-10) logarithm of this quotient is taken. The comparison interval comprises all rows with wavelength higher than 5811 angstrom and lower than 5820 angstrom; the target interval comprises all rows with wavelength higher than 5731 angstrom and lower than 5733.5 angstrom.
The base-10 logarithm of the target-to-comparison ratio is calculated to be 0.007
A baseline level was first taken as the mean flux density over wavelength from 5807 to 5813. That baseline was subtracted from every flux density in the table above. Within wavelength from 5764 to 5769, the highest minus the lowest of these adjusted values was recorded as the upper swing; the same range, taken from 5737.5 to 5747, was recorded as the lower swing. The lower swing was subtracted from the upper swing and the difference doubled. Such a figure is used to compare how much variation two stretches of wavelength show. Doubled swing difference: -1.0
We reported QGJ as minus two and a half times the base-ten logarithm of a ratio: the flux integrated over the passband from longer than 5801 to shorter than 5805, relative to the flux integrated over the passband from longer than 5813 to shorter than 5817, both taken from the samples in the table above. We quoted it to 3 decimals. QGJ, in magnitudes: -0.017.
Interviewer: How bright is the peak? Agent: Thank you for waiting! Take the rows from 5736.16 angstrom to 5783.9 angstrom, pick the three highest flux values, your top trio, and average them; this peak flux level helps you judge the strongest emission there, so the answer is 17.8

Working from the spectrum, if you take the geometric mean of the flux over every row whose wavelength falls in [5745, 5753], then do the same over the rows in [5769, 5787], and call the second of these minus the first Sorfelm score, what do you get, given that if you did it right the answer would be 0.17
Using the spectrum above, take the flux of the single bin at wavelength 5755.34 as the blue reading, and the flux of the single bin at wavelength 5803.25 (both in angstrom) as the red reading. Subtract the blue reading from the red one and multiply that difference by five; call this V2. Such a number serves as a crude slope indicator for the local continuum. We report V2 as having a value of 2.0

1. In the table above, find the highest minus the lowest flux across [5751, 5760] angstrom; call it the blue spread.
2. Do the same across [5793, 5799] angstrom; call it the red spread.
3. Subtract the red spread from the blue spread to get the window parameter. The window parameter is 1.0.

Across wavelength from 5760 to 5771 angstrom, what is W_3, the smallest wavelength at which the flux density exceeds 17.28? 5761.97 angstrom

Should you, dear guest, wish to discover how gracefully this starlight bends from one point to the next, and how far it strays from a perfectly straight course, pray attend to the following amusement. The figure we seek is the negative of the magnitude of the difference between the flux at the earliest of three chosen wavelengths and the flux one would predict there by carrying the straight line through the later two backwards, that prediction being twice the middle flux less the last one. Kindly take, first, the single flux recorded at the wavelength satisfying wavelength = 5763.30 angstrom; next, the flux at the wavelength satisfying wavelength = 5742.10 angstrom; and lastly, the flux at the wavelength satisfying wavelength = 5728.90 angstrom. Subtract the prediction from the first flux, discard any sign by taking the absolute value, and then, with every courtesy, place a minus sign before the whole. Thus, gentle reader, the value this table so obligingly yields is -1.1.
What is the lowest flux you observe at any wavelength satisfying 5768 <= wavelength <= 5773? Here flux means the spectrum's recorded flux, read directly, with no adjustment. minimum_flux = 16.2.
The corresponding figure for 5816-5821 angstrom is 16.5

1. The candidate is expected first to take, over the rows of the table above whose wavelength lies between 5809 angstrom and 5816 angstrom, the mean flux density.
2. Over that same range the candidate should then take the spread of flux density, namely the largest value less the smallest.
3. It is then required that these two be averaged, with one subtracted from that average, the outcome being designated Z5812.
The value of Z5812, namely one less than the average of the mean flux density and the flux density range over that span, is 8.04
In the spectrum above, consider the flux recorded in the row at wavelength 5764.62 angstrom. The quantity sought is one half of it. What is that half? 8.2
